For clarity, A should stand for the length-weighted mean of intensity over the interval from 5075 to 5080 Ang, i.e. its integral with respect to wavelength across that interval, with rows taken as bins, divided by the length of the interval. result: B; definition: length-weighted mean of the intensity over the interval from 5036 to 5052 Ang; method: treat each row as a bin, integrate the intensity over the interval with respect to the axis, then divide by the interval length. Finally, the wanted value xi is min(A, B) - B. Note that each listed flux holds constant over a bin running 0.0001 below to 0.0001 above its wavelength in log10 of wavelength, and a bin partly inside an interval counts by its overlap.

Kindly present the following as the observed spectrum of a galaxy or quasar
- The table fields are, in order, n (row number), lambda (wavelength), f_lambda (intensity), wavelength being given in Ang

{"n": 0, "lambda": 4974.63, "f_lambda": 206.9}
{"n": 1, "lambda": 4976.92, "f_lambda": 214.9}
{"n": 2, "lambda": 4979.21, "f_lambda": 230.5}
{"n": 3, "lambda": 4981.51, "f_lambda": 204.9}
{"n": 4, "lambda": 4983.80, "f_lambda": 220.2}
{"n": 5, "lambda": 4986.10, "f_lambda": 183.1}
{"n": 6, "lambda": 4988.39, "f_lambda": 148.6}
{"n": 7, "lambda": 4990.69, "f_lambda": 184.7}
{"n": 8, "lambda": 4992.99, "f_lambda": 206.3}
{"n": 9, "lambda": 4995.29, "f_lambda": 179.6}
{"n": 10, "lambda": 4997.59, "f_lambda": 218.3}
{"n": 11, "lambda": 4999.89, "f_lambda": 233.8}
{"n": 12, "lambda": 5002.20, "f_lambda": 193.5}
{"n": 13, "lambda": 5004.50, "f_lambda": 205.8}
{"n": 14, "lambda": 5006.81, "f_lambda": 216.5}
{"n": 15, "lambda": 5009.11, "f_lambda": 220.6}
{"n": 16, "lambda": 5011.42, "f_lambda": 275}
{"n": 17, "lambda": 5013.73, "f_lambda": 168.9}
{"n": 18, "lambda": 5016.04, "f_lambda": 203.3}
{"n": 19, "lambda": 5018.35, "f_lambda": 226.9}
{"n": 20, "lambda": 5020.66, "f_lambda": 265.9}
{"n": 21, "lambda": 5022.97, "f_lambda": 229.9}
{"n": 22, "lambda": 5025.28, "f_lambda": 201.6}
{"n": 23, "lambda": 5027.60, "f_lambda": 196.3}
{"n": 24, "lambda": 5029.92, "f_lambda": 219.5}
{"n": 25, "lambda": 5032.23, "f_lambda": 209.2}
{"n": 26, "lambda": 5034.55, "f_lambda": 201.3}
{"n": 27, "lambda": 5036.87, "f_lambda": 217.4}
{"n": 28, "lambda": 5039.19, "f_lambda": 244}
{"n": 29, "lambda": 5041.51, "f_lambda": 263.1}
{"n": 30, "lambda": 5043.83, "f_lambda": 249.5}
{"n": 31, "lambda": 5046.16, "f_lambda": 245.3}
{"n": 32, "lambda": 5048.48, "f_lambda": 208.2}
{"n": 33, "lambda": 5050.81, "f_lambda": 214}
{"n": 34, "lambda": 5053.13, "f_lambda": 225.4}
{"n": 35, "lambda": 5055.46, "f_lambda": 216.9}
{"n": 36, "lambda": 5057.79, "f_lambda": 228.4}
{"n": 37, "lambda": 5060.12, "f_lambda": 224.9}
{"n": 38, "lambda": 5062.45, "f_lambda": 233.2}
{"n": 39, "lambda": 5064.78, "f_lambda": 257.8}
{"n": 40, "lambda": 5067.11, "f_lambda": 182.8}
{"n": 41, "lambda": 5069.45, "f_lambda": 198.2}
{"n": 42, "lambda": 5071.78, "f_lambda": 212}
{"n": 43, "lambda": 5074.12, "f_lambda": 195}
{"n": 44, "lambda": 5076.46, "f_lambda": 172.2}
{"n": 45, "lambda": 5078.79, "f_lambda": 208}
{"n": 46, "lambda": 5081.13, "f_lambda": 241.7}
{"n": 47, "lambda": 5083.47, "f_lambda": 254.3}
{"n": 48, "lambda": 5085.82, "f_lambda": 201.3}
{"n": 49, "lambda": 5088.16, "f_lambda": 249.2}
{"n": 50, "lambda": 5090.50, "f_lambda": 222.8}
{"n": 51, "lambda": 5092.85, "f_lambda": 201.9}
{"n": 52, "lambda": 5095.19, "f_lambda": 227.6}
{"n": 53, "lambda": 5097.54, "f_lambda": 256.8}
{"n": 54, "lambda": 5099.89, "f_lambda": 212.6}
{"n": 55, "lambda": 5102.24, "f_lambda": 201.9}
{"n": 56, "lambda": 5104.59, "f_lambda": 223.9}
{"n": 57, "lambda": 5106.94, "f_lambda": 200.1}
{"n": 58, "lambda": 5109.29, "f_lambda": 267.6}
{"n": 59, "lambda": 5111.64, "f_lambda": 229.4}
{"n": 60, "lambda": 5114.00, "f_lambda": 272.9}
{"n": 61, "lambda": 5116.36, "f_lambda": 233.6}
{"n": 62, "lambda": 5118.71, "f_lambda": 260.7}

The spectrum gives -44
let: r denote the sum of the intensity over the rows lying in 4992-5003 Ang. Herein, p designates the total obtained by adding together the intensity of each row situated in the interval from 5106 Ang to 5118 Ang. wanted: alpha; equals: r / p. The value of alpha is 0.9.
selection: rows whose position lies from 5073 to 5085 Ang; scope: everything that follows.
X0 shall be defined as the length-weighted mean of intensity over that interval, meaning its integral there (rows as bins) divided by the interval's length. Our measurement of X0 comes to 214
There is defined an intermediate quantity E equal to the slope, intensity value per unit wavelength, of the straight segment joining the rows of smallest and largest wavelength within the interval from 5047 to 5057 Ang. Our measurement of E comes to 1.2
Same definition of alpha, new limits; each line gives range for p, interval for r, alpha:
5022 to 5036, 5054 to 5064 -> 0.7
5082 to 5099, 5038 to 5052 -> 0.9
